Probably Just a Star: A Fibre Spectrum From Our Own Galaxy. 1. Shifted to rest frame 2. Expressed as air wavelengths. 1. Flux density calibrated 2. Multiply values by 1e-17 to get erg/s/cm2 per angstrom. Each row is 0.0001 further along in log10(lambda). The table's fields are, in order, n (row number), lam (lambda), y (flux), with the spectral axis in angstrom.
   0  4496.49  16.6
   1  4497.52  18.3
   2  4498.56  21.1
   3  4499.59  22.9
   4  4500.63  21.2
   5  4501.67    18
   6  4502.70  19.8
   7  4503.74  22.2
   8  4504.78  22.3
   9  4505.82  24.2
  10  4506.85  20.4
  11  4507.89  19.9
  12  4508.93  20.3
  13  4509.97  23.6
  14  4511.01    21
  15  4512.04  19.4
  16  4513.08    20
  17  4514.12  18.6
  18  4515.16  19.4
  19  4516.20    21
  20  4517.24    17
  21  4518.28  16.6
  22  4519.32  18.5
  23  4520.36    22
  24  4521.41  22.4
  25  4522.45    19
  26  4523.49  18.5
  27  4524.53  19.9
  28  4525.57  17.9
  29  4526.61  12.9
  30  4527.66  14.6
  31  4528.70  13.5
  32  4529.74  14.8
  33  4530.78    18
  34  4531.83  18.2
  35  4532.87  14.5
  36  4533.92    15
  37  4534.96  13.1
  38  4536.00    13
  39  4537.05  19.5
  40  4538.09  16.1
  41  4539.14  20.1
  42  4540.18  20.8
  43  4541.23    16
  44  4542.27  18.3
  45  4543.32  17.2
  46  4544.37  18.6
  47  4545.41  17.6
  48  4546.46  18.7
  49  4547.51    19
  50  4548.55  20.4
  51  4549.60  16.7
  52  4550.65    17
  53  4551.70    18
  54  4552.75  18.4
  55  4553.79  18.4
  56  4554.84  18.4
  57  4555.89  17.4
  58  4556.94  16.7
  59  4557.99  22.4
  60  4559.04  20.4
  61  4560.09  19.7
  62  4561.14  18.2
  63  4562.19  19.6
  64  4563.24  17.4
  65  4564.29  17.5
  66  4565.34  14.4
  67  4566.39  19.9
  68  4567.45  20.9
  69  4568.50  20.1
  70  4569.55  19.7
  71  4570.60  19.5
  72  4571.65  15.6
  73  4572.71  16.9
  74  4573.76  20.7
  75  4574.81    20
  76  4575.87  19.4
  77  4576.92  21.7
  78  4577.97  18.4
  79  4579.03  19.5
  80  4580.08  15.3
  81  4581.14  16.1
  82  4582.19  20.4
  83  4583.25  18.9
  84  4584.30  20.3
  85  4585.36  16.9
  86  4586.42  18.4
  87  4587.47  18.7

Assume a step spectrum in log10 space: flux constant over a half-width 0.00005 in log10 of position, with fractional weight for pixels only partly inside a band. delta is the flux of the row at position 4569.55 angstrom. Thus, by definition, 19.7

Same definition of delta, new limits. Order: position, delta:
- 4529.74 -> 14.8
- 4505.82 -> 24.2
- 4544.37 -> 18.6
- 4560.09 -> 19.7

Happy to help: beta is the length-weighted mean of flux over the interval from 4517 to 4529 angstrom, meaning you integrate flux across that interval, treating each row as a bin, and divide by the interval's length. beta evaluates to 17.8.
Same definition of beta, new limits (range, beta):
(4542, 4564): 18.5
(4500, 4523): 20.3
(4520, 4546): 17.2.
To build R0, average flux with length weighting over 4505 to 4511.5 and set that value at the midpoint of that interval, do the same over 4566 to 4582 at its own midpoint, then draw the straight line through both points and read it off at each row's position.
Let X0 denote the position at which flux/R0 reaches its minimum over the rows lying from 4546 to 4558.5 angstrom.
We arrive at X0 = 4549.60 angstrom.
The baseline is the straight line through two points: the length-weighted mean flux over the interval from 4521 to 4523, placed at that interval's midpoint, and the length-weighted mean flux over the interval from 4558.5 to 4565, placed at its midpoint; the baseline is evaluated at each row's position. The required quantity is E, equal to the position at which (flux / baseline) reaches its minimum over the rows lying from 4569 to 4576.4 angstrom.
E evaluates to 4571.65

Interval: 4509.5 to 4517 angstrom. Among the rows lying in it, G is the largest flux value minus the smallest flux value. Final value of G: 5.0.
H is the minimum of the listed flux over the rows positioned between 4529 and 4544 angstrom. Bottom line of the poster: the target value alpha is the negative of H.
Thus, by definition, -13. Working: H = 13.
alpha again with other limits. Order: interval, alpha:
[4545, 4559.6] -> -17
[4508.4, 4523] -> -17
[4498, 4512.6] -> -18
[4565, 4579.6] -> -14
